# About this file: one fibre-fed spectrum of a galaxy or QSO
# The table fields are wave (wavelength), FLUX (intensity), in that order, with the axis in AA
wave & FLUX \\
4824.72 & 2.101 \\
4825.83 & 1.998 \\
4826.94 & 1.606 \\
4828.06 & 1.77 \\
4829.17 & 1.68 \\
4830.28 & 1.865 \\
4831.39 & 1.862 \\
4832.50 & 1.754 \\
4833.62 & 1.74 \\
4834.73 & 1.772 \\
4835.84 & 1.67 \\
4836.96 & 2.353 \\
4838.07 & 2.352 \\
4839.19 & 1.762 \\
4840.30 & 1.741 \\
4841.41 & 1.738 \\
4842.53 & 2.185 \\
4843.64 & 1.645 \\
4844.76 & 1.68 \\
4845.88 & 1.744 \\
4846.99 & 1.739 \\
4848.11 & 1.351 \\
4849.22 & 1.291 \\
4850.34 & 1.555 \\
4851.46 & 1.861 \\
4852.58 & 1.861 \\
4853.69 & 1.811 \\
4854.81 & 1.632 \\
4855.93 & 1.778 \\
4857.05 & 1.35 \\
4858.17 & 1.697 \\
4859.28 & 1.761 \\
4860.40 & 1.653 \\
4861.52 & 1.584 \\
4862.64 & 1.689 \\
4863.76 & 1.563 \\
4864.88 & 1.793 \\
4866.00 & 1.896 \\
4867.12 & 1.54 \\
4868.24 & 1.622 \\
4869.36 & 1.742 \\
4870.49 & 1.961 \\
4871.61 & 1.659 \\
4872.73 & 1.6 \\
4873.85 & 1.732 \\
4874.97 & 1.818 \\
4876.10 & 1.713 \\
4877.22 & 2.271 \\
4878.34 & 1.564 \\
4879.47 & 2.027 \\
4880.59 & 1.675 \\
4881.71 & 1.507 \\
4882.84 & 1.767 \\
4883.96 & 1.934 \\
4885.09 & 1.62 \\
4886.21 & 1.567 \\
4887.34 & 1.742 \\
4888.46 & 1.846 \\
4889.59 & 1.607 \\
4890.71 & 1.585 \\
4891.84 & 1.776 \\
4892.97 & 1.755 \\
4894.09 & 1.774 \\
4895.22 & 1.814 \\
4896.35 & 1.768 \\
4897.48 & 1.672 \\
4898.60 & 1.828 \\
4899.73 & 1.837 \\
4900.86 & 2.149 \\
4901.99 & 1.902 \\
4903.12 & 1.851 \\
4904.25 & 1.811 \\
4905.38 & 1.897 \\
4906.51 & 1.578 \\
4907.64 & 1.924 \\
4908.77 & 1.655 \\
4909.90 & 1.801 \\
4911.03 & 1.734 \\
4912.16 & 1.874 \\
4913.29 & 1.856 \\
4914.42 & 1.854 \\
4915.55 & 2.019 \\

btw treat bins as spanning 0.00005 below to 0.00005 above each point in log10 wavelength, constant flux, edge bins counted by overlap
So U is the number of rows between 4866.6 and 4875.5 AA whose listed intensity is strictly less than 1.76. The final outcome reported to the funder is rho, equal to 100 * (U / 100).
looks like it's 6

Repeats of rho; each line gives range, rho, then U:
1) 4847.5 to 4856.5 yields 4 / 4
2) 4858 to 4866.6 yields 5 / 5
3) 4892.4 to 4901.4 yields 2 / 2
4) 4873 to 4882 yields 5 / 5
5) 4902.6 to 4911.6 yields 3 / 3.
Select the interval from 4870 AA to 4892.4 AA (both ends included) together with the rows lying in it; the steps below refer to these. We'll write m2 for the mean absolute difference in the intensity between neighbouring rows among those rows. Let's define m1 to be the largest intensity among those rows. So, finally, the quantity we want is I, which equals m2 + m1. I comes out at 2.51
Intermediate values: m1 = 2.271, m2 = 0.23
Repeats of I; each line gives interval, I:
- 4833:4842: 2.56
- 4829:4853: 2.54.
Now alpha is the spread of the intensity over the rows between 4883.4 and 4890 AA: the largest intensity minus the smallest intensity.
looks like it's 0.37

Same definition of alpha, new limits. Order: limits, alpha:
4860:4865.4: 0.23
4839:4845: 0.54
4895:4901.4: 0.48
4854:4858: 0.43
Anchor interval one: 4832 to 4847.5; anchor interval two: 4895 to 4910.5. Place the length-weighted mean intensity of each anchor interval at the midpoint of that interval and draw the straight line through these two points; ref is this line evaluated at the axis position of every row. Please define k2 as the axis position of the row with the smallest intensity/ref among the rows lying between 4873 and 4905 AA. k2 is 4881.71 AA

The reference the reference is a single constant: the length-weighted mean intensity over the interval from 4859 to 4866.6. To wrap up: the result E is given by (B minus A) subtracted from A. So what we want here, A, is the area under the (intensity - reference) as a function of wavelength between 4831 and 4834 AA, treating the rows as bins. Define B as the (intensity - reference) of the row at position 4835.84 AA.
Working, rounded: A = 0.24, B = 0.0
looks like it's 0.5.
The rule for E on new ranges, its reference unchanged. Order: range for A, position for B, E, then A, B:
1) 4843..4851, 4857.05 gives -1.6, -0.96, -0.4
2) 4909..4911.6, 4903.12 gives 0.1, 0.13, 0.1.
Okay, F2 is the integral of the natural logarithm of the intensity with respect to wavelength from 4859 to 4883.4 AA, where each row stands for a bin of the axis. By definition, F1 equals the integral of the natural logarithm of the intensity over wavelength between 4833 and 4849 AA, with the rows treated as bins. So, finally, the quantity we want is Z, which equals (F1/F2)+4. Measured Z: 4.7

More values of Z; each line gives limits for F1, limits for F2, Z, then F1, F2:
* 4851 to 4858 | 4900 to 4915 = 4.4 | 3.7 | 9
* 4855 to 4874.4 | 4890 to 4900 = 5.8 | 10.0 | 6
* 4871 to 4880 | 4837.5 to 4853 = 4.6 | 5.2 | 8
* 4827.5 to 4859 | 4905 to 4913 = 7.8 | 17.5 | 5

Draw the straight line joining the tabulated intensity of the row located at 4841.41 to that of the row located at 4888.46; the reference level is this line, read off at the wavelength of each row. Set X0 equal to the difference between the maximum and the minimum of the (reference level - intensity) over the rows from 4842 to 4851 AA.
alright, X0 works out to 0.9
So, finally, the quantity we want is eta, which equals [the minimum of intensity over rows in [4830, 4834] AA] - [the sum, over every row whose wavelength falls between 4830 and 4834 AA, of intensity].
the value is -5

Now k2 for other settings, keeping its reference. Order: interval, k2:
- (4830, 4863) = 4849.22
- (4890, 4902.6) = 4890.71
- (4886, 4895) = 4886.21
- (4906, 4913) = 4906.51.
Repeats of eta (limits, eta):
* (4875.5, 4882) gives -9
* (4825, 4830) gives -5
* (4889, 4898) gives -12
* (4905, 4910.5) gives -7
